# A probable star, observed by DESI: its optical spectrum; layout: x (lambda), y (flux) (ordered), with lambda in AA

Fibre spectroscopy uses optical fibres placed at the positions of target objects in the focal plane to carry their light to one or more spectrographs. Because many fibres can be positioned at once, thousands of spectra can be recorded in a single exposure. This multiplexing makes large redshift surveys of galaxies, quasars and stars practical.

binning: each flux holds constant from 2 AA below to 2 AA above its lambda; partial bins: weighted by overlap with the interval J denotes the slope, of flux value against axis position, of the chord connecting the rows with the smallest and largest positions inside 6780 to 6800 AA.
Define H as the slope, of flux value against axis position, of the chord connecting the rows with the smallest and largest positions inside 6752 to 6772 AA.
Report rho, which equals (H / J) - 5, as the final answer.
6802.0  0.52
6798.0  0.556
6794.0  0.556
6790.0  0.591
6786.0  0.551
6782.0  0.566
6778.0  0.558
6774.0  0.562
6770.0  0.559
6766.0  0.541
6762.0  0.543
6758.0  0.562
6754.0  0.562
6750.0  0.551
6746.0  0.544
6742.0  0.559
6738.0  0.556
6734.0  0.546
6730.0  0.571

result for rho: -4.7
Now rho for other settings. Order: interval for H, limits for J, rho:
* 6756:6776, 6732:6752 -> -5.0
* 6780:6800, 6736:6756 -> -6.7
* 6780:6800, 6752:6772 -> -1.7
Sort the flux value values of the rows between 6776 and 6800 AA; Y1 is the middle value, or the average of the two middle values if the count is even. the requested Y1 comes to 0.557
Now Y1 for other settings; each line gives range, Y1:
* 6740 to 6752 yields 0.551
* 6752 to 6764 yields 0.562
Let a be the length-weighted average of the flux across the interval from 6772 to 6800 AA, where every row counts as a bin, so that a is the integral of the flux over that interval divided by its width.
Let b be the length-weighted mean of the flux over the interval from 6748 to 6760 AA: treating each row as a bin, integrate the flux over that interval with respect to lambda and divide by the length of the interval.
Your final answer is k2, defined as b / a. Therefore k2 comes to 0.99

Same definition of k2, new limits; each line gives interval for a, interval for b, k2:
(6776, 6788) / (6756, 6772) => 0.99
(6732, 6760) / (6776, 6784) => 1.01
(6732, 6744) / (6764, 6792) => 1.01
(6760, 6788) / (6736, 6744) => 1.01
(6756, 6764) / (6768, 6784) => 1.02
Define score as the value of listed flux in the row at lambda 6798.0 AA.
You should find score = 0.556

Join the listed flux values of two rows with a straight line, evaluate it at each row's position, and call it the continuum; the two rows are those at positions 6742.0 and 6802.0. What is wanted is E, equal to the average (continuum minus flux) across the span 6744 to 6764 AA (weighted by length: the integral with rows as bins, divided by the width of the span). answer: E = -0.001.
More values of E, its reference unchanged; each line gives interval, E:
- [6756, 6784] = -0.015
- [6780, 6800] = -0.036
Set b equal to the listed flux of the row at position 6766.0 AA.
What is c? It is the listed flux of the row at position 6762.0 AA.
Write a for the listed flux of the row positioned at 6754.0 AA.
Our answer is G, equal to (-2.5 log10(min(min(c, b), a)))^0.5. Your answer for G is 0.817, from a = 0.562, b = 0.541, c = 0.543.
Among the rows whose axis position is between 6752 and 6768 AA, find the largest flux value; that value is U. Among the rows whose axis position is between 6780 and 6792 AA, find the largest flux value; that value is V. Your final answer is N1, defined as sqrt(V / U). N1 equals 1.03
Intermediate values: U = 0.562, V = 0.591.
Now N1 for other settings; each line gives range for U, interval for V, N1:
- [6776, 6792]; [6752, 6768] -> 0.98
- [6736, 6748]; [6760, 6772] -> 1.00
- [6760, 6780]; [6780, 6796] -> 1.03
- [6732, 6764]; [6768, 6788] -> 1.00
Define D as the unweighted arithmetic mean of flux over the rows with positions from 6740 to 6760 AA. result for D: 0.556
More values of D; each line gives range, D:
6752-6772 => 0.553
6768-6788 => 0.559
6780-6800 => 0.564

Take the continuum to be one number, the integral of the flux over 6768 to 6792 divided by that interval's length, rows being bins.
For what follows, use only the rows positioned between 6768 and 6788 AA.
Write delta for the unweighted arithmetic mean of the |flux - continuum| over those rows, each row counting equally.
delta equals 0.006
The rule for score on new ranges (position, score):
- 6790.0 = 0.591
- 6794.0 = 0.556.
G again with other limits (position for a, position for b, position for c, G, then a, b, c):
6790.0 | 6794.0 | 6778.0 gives 0.798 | 0.591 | 0.556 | 0.558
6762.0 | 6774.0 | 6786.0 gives 0.814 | 0.543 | 0.562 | 0.551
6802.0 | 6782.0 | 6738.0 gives 0.843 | 0.52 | 0.566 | 0.556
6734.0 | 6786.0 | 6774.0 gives 0.811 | 0.546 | 0.551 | 0.562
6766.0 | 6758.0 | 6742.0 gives 0.817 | 0.541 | 0.562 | 0.559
